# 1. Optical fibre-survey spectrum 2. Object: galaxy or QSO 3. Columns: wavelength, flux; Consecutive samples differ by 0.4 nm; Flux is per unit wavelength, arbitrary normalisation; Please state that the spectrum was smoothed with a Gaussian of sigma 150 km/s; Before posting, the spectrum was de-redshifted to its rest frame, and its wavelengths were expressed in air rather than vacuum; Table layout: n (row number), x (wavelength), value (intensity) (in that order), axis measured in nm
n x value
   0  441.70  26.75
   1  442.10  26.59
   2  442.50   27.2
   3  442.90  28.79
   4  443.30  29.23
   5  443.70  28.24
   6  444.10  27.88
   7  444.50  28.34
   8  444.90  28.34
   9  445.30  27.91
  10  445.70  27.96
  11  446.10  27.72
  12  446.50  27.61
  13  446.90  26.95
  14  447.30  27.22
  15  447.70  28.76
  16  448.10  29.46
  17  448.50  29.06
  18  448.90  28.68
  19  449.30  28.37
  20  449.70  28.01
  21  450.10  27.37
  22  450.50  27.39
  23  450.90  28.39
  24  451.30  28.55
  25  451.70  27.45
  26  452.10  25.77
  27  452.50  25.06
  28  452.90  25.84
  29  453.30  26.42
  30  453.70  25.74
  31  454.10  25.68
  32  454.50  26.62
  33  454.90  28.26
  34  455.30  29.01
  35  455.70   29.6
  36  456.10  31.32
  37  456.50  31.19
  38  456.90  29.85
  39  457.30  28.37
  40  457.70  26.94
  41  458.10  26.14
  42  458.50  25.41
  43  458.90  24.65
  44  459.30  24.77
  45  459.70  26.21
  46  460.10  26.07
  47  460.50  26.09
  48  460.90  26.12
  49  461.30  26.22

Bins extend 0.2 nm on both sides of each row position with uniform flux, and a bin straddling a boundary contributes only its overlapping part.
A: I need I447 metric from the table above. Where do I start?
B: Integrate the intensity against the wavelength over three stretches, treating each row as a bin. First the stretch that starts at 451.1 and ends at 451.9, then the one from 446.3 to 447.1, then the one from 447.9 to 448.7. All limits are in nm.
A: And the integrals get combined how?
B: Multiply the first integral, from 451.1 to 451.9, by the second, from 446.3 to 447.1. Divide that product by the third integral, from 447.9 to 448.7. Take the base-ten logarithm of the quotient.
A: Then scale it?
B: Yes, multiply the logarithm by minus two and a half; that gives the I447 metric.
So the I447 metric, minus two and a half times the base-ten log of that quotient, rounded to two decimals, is -3.30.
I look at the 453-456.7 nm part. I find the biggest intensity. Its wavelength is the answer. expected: 456.10 nm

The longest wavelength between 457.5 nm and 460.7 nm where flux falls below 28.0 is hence 460.50 nm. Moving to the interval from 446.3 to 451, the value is 450.50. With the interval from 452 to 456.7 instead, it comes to 454.50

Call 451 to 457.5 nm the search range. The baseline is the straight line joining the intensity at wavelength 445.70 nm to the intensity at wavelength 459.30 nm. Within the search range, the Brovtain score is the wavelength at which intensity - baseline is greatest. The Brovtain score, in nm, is 456.10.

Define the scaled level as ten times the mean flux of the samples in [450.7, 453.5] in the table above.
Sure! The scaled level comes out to 268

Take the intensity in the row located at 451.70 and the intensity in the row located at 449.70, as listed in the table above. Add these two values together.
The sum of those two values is 55.5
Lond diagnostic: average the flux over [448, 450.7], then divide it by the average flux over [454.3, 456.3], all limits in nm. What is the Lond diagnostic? 0.98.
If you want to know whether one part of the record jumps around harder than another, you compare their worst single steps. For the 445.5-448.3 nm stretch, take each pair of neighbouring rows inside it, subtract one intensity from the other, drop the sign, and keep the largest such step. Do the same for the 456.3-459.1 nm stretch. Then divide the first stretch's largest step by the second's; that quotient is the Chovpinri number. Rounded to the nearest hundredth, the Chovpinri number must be 1.04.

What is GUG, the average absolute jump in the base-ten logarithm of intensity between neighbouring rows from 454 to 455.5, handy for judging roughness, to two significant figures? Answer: 0.018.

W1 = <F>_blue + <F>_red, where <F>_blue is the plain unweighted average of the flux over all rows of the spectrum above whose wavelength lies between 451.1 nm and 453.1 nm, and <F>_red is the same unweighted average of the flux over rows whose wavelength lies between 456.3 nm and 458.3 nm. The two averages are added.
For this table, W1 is 55.0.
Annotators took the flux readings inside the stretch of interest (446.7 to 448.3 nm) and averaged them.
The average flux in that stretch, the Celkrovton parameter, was 28.1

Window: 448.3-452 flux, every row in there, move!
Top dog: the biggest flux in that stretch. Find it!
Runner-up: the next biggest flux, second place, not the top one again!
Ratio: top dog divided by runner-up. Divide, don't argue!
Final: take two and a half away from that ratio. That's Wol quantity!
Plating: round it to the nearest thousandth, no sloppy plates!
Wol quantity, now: -1.487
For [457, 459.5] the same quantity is -1.447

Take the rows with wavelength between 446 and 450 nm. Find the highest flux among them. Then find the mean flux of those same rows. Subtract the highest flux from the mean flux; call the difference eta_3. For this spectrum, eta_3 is -1.3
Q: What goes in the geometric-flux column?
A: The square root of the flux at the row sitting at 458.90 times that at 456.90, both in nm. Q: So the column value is 27.1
